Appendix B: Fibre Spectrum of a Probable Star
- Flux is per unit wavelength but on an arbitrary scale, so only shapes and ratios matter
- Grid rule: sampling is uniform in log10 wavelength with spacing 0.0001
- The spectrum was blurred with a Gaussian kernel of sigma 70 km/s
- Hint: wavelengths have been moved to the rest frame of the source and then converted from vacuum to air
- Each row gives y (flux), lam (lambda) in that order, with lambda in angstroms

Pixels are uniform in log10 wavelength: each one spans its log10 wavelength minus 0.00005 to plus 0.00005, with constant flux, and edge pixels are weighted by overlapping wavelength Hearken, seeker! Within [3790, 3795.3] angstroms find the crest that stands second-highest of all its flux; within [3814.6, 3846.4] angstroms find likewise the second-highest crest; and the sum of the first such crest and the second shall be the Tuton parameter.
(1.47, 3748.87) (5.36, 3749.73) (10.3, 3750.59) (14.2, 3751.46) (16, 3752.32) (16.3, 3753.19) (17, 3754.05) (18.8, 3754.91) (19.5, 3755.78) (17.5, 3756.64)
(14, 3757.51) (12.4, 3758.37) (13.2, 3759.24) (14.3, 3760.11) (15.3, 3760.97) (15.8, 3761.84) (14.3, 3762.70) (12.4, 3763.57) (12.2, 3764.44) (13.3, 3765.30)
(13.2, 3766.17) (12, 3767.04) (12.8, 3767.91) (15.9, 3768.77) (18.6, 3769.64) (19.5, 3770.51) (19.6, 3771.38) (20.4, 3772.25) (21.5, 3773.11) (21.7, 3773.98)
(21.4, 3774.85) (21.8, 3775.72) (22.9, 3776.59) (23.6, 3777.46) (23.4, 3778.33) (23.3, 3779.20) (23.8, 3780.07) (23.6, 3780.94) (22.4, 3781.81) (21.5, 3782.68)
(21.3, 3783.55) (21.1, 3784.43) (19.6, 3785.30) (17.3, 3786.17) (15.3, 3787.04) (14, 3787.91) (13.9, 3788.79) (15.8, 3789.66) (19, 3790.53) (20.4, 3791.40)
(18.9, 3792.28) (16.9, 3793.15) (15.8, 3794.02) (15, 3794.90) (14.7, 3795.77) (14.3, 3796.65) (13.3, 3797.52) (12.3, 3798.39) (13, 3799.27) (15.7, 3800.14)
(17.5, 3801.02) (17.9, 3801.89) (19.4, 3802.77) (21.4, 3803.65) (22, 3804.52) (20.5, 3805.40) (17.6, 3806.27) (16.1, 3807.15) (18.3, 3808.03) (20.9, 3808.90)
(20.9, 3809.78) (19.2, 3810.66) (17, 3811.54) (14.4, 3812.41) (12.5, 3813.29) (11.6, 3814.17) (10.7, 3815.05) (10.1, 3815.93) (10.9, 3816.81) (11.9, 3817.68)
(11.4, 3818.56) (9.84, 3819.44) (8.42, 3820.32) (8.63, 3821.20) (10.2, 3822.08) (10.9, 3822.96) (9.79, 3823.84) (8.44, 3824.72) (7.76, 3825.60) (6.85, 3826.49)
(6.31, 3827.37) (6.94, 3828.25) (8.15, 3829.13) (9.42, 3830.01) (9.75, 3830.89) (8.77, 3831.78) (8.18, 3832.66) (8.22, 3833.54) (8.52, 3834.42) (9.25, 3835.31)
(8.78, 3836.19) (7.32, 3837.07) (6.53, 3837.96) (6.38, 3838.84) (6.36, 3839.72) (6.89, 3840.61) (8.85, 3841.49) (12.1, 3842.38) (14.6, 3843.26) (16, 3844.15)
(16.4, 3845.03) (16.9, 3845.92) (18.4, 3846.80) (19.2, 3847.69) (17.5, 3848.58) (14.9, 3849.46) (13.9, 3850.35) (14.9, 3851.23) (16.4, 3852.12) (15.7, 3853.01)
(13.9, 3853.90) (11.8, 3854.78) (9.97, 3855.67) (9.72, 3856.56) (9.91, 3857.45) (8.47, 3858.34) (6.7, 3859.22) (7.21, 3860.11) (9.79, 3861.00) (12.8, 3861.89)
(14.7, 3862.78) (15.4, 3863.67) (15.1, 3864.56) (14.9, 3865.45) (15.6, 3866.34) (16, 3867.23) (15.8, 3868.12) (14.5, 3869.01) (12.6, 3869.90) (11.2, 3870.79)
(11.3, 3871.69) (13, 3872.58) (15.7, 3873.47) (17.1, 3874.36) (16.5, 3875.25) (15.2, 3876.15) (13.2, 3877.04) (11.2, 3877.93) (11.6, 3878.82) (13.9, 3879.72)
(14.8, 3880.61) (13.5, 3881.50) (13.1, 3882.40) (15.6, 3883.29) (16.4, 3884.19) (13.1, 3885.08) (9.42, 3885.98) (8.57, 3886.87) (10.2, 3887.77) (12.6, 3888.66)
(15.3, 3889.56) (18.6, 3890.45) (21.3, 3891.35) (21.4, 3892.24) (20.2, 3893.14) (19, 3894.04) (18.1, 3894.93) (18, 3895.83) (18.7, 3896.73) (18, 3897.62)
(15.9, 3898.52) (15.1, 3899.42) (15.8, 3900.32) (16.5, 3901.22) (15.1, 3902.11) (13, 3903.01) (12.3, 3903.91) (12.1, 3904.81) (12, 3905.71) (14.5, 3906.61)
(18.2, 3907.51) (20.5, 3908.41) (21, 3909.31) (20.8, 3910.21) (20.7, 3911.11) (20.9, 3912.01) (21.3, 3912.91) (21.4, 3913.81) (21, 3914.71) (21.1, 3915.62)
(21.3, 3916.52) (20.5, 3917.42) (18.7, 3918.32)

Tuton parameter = 35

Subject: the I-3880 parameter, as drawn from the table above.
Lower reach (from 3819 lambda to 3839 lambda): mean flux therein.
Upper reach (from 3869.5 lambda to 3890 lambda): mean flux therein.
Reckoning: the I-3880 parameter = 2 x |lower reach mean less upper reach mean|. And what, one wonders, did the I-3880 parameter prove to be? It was 10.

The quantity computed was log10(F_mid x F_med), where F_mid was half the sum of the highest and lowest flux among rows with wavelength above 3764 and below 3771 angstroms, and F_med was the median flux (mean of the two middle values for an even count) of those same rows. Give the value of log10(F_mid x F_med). 2.32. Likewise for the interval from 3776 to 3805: 2.53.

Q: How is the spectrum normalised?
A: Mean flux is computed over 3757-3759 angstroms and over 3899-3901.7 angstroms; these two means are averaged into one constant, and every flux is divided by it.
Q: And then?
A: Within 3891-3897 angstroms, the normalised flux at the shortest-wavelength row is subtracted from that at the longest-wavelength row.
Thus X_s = -0.18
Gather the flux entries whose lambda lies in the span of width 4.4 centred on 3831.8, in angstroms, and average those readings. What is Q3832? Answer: 8.9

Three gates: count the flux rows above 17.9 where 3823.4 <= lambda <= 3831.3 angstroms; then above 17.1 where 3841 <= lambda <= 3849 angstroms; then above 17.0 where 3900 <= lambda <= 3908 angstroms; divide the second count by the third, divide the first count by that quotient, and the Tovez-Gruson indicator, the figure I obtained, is 0.0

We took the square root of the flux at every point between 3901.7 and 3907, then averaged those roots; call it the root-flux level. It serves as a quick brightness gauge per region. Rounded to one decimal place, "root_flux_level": 3.6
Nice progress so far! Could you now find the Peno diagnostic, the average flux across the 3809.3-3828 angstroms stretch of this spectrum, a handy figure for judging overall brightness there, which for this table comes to 11.3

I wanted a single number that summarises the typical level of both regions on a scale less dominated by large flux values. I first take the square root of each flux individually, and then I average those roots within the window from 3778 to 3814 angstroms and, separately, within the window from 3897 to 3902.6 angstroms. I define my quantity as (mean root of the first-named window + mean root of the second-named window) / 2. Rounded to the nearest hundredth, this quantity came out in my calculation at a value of 4.12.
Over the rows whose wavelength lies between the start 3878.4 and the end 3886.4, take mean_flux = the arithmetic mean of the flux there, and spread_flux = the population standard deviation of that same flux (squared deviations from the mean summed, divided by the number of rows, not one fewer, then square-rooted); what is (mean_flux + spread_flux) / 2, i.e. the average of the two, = 7.7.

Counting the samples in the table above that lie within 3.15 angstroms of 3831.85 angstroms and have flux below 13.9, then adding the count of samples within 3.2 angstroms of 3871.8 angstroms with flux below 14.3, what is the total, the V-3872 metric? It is 11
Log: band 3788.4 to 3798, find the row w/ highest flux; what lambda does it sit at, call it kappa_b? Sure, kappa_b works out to 3791.40 angstroms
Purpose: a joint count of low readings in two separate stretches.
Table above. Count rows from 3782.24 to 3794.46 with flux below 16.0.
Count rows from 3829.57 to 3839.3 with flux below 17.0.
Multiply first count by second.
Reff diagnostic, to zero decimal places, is 55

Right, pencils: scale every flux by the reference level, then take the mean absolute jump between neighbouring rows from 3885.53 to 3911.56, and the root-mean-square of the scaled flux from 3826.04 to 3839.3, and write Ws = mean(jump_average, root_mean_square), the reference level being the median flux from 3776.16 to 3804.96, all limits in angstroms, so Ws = 0.25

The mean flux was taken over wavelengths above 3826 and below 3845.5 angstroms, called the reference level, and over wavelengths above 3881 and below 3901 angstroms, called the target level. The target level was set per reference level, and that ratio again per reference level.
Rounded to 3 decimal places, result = 0.190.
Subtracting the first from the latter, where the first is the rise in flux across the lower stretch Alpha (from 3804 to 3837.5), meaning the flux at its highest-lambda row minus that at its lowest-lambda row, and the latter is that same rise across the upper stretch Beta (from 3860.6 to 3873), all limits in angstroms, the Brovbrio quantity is 17.9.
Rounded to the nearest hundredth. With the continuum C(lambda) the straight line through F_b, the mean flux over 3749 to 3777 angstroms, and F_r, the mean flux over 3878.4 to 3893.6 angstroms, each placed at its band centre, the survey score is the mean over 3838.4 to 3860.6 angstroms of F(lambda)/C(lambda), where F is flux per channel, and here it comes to 0.83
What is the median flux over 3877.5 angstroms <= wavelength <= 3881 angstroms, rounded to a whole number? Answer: 13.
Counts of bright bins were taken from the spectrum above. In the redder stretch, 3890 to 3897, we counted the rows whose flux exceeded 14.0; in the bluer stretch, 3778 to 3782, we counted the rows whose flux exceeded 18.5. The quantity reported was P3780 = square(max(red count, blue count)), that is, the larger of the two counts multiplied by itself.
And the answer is 64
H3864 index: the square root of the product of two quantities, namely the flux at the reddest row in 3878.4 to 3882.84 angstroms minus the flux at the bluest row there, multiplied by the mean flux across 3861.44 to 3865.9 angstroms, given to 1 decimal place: 4.7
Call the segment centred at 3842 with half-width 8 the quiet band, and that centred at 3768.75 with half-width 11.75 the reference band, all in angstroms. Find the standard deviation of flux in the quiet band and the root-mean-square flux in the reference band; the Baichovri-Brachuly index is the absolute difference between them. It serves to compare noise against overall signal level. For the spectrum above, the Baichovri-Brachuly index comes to 13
